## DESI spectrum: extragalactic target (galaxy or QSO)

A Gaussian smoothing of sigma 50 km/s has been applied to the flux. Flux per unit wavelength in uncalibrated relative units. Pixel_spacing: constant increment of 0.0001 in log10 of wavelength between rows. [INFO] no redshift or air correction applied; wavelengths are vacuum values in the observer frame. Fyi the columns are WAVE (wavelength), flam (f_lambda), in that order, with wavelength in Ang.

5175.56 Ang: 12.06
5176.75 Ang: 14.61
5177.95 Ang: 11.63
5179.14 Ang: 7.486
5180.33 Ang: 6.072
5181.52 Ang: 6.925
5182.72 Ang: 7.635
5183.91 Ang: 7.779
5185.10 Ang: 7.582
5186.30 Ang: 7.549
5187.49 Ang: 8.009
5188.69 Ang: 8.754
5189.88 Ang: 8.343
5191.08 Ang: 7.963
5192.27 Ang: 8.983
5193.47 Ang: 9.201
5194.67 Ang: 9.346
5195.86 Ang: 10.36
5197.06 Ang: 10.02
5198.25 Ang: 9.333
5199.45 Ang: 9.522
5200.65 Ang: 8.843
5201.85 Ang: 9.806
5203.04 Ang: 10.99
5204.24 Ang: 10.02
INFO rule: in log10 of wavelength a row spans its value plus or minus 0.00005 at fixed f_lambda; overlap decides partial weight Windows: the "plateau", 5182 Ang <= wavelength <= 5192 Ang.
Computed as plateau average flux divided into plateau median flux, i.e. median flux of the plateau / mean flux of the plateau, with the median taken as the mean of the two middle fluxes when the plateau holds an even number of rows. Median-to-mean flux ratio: 0.99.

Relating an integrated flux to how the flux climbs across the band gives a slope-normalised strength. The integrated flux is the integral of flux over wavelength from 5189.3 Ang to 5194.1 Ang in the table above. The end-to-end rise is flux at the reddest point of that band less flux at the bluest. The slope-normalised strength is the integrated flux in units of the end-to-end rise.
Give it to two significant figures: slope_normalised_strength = 48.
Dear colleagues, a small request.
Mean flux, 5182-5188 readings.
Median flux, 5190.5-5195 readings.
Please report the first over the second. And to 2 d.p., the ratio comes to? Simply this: 0.85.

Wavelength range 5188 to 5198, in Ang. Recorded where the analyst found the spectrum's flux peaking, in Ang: 5195.86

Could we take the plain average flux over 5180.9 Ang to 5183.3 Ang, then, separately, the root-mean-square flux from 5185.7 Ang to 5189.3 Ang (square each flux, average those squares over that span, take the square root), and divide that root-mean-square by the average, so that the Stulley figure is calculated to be 1.12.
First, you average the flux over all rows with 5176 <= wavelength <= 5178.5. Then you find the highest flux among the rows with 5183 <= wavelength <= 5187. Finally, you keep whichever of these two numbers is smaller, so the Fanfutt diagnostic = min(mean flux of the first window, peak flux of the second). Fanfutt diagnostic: 7.8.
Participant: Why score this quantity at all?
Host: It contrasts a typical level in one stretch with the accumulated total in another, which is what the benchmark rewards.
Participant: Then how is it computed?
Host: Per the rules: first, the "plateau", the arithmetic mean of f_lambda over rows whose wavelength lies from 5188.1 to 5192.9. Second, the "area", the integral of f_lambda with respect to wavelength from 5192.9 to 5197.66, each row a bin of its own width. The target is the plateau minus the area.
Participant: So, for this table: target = -38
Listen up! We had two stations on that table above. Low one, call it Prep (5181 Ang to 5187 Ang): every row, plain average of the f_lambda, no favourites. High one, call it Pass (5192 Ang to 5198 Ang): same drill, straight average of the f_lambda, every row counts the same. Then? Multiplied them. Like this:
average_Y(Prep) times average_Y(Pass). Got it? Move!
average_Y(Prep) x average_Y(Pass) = 72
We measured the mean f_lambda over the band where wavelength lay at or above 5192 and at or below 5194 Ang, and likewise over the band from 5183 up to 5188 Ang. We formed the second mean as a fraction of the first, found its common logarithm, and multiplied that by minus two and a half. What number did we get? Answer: 0.18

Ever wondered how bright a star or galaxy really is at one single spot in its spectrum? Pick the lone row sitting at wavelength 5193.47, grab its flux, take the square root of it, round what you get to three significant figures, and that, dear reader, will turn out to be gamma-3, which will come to 3.03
